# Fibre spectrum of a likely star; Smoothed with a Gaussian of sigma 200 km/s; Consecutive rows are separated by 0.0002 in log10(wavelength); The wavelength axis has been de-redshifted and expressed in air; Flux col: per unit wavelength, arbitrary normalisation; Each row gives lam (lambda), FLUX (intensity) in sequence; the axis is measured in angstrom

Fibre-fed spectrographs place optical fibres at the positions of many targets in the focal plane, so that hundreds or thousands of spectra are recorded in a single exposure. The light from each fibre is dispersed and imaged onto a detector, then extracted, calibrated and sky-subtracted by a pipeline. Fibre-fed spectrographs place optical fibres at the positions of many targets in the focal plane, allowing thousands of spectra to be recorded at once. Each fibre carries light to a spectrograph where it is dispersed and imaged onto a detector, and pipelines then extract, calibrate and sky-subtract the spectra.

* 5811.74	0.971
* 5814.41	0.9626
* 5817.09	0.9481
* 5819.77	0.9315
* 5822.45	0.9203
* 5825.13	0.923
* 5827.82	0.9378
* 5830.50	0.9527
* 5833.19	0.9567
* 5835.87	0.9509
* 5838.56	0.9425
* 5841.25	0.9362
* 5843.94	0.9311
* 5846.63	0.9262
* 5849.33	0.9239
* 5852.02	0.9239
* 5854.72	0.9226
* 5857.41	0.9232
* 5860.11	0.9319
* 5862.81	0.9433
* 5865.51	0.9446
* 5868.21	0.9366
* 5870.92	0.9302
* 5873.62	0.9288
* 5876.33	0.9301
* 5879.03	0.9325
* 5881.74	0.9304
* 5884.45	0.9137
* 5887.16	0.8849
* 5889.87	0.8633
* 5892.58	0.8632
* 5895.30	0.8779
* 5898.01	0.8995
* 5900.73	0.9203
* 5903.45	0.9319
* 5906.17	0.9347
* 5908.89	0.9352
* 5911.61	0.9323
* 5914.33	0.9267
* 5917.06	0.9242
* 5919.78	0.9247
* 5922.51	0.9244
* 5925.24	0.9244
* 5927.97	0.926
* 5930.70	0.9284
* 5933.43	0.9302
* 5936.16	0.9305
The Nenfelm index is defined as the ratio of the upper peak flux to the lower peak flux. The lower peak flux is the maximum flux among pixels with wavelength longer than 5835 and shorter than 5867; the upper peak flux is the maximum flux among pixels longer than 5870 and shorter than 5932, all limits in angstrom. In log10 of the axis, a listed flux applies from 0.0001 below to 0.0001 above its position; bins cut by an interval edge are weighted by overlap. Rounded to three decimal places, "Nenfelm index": 0.983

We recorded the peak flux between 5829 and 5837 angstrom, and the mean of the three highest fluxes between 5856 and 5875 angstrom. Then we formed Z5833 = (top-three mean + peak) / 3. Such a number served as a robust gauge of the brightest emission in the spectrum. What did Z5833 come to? 0.633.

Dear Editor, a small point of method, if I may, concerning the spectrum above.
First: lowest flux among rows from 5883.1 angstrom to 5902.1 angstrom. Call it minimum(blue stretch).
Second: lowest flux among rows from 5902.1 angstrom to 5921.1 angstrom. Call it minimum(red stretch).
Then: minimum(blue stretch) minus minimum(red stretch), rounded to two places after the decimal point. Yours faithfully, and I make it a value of -0.06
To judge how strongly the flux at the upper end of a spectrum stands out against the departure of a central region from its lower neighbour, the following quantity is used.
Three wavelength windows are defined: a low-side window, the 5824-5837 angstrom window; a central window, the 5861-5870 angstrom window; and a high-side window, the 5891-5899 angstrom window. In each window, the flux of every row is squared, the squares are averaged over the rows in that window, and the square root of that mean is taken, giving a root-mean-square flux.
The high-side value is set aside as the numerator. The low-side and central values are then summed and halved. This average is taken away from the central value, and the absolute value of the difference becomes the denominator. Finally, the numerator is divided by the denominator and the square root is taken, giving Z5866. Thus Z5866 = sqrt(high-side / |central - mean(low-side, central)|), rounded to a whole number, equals 25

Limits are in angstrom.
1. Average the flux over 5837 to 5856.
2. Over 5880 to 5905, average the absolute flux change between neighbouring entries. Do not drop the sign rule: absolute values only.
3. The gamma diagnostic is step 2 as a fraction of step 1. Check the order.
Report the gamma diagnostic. 0.018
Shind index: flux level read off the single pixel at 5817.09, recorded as 0.9481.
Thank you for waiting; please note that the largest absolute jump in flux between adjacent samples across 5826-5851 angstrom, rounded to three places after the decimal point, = 0.015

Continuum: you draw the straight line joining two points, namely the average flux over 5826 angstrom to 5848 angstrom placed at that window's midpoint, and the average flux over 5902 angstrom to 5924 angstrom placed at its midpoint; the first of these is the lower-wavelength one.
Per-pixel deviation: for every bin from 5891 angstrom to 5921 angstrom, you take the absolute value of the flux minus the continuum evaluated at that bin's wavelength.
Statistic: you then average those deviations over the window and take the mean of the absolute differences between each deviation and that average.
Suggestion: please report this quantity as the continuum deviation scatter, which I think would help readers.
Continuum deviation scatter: 0.019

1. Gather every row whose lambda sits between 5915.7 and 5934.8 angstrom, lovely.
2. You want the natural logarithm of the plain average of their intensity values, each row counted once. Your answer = -0.077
